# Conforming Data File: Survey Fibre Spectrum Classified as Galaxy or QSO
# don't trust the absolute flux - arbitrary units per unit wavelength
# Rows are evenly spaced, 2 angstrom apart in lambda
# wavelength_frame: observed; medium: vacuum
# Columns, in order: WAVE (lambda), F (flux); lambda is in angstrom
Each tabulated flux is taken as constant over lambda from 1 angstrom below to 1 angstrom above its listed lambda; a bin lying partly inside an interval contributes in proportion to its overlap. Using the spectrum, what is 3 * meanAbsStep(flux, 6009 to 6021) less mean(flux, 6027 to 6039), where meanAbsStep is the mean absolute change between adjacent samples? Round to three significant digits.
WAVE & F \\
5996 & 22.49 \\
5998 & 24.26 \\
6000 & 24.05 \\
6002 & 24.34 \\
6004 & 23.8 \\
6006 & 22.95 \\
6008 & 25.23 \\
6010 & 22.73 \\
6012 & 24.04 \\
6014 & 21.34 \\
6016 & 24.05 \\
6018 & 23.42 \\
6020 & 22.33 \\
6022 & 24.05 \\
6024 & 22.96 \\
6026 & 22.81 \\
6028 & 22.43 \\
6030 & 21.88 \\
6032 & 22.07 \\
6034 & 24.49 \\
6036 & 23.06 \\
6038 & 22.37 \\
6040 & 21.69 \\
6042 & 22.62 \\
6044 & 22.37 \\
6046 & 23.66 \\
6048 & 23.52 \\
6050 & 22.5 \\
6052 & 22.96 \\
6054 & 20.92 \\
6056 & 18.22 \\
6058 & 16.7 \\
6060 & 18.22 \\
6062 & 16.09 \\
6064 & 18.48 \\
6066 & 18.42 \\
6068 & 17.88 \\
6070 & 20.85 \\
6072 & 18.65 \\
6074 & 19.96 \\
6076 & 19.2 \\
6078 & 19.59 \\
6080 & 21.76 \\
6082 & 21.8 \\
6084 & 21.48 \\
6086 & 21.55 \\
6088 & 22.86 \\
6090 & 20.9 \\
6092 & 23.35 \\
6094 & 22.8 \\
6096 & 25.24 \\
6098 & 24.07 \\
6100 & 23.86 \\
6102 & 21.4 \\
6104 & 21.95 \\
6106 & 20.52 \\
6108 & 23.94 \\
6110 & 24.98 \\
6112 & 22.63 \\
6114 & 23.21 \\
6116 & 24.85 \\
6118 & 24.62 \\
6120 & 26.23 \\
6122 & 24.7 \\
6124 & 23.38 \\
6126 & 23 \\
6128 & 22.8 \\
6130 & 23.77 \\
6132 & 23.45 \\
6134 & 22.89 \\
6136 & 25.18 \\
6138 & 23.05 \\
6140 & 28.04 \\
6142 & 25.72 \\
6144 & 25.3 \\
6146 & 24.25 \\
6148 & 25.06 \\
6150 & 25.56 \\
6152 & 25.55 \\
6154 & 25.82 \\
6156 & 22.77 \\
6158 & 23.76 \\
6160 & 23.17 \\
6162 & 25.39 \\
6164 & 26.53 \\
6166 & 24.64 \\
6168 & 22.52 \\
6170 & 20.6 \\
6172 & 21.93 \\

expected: -17.7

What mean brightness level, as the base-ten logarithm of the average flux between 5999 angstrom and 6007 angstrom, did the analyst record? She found 1.38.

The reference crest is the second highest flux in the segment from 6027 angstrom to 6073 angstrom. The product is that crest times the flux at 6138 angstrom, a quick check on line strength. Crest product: 545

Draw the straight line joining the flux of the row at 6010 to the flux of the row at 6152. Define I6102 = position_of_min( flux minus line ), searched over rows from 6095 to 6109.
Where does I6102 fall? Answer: 6106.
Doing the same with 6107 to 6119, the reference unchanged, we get 6112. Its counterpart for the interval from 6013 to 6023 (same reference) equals 6014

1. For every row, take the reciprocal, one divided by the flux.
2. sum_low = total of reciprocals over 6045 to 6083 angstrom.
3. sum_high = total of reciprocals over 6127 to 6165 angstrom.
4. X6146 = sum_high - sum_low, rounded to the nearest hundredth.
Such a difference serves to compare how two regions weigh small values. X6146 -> -0.19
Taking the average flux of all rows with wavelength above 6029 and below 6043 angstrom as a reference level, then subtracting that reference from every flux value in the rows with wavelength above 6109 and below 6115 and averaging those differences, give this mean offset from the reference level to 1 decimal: 1.0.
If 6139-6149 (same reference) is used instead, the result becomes 3.1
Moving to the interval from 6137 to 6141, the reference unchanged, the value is 2.9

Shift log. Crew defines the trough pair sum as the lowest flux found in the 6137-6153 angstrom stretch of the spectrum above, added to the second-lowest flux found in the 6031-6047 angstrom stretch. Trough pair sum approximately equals 45.1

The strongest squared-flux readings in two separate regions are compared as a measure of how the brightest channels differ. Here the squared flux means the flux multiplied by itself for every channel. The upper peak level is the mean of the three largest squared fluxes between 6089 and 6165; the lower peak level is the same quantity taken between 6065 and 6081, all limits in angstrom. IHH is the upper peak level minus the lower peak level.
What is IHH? 290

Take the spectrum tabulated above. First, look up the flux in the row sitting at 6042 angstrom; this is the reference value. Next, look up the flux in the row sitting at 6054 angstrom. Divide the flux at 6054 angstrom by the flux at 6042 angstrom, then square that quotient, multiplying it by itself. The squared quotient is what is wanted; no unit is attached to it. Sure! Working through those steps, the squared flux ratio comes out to 0.86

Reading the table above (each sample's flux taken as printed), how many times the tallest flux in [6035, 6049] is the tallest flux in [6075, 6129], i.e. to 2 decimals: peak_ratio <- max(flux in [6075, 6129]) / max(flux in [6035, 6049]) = 1.11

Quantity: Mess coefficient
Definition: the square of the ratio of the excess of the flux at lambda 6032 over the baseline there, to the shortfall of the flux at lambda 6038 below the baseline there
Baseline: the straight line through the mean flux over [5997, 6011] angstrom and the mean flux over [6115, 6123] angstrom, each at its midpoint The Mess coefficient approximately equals 1.27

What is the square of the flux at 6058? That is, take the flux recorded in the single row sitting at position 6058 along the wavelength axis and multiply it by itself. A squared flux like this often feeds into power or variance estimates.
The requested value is 279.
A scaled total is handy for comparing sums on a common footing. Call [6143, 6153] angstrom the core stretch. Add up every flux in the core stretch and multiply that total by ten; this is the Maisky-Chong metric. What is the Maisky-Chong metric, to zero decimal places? 1257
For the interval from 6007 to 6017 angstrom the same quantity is 1174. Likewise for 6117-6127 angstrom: 1219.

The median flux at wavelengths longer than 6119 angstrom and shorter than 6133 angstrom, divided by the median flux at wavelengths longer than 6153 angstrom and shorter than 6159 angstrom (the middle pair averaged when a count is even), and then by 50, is 0.020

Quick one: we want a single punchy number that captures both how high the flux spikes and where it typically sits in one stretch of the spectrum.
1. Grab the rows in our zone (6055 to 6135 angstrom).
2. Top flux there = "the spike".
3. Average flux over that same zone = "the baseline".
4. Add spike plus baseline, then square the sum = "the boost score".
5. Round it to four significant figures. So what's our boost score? 2303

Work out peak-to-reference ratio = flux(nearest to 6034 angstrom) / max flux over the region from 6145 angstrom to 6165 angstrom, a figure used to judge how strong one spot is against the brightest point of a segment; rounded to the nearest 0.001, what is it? 0.923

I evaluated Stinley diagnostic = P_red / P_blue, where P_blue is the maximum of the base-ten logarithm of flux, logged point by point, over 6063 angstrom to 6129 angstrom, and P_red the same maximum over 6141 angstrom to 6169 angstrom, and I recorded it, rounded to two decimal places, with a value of 1.00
